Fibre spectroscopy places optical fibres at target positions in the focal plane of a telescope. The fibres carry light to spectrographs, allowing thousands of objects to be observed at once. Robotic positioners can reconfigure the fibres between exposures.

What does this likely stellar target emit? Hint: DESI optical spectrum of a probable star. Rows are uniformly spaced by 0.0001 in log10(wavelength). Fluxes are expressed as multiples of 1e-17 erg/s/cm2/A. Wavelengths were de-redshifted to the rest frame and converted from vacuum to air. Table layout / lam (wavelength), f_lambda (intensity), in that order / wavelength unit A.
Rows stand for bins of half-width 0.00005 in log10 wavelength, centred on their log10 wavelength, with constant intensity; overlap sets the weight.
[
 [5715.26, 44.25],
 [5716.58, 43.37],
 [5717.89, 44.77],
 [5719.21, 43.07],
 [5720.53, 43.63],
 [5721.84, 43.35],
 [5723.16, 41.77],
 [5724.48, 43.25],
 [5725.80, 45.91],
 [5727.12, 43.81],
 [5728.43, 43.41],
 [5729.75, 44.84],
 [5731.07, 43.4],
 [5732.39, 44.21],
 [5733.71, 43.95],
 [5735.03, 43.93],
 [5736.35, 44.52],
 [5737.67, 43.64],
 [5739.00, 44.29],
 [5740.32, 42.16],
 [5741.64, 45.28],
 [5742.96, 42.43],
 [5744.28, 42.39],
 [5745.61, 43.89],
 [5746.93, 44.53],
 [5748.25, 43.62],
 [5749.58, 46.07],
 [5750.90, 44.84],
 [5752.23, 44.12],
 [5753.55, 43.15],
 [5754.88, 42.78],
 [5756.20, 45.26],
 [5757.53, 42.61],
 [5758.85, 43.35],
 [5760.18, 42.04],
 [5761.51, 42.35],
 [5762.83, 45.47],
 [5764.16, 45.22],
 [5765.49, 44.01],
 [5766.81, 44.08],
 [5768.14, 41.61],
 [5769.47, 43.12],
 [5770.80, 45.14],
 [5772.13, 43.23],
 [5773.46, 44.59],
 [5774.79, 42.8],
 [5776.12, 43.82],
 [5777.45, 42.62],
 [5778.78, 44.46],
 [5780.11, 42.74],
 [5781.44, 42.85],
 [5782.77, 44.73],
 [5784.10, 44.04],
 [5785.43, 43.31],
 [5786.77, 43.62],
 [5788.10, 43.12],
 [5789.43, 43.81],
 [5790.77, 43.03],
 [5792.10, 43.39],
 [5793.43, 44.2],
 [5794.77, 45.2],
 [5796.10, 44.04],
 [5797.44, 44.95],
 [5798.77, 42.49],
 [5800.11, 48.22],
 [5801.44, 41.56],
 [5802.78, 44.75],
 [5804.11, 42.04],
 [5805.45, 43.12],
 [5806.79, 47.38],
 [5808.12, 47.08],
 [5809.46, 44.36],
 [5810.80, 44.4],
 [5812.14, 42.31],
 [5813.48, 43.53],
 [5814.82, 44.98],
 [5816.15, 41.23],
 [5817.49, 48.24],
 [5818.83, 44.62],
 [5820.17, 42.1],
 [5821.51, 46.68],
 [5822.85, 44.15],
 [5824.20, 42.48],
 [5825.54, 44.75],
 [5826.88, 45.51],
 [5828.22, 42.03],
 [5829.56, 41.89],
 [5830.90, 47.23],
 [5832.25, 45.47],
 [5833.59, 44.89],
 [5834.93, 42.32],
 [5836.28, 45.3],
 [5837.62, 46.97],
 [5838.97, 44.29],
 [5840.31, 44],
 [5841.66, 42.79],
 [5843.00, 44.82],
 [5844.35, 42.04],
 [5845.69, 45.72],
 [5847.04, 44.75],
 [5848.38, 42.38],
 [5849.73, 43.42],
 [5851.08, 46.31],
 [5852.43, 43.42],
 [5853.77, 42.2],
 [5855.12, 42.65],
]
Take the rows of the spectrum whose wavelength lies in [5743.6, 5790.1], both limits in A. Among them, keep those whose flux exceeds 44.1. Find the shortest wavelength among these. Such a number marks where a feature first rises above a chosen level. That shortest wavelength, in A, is 5746.93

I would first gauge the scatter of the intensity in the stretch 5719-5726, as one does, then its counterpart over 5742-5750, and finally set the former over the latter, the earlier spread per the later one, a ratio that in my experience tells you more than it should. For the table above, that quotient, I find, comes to 1.0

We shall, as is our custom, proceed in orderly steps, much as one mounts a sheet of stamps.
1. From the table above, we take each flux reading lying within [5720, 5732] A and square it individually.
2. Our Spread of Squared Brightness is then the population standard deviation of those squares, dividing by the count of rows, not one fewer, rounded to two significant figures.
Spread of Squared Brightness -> 95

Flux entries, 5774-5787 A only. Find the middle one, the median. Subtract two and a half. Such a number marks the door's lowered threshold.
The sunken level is 41.0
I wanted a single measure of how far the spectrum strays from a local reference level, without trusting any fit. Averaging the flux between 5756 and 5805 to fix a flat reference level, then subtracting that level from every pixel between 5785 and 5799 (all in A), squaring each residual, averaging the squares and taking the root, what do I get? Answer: 0.78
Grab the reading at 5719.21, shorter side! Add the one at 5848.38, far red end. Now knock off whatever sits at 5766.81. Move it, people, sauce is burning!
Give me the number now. 41.4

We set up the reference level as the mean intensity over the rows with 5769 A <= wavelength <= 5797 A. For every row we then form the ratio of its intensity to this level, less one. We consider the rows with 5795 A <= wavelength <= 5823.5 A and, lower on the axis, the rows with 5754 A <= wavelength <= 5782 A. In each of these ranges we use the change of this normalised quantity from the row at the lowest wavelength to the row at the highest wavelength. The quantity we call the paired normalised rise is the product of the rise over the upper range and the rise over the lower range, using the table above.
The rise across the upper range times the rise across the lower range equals 0.0000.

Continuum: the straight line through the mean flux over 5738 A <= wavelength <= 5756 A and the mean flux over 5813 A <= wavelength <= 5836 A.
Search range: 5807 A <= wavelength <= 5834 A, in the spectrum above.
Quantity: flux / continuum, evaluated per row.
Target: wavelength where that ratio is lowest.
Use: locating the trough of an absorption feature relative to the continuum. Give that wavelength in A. 5816.15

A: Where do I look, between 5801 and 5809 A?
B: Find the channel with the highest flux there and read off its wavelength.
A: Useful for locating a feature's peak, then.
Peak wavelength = 5806.79 A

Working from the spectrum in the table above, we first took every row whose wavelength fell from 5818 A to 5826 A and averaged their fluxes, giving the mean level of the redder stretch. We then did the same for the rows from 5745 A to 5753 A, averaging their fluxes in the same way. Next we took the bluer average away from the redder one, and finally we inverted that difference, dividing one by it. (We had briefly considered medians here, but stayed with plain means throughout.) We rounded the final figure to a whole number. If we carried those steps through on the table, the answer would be -3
